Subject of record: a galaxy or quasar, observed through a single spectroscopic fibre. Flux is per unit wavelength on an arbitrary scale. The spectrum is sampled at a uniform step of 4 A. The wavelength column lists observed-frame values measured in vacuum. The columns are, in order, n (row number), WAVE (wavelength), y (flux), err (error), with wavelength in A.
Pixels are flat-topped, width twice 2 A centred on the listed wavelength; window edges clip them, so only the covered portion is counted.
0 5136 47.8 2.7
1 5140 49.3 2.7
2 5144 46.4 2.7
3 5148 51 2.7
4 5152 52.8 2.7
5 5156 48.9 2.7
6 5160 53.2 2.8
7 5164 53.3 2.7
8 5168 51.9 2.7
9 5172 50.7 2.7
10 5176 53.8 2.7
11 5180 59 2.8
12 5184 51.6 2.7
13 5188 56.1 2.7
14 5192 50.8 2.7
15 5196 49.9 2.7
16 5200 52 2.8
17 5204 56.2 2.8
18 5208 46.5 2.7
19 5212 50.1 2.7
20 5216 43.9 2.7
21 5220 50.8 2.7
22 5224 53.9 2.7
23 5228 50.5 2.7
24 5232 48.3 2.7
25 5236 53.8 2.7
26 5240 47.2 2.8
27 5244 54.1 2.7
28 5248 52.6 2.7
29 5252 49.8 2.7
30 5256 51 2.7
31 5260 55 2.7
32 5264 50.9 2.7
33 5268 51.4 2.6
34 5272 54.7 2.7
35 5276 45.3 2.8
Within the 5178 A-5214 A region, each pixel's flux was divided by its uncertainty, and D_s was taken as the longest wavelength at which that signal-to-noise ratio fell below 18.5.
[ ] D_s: 5208 A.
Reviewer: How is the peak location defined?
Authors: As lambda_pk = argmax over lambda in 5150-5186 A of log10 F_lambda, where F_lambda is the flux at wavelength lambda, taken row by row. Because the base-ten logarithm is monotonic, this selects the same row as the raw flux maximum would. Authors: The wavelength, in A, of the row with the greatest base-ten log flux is 5180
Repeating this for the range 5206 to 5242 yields 5224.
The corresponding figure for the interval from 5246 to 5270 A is 5260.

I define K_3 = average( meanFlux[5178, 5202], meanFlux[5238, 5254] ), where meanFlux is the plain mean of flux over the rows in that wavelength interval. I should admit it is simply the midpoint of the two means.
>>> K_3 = 52.1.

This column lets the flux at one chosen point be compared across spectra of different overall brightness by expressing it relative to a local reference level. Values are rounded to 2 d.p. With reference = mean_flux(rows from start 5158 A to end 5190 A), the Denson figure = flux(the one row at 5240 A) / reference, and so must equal 0.88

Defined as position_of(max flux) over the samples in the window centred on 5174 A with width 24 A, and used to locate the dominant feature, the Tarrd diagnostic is 5180 A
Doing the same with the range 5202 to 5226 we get 5204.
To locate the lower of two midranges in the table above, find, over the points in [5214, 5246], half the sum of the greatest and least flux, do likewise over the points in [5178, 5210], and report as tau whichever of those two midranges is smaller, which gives 49.0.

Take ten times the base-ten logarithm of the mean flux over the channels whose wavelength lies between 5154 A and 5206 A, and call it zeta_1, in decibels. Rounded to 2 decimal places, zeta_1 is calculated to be 17.23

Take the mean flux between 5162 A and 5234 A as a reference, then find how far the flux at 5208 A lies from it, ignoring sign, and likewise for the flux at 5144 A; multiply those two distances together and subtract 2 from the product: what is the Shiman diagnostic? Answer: 25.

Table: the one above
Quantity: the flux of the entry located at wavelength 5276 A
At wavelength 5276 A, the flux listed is 45.3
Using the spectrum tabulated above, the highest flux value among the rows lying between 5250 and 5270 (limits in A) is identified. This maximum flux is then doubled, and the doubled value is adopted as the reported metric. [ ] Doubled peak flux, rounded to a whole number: 110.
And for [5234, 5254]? 108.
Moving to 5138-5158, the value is 106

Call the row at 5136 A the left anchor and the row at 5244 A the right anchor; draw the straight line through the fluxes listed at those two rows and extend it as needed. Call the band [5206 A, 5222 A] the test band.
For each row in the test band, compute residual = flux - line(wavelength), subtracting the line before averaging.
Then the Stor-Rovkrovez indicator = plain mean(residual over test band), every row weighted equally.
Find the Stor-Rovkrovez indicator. -5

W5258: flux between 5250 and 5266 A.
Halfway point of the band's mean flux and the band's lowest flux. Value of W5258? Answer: 51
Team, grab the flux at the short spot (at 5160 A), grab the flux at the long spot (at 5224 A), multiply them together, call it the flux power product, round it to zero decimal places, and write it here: 2867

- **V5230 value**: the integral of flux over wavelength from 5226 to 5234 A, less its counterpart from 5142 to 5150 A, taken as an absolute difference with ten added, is 16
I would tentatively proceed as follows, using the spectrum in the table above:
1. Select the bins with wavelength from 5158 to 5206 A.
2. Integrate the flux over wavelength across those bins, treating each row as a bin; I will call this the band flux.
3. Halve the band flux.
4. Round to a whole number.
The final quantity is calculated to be 1277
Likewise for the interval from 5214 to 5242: 697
